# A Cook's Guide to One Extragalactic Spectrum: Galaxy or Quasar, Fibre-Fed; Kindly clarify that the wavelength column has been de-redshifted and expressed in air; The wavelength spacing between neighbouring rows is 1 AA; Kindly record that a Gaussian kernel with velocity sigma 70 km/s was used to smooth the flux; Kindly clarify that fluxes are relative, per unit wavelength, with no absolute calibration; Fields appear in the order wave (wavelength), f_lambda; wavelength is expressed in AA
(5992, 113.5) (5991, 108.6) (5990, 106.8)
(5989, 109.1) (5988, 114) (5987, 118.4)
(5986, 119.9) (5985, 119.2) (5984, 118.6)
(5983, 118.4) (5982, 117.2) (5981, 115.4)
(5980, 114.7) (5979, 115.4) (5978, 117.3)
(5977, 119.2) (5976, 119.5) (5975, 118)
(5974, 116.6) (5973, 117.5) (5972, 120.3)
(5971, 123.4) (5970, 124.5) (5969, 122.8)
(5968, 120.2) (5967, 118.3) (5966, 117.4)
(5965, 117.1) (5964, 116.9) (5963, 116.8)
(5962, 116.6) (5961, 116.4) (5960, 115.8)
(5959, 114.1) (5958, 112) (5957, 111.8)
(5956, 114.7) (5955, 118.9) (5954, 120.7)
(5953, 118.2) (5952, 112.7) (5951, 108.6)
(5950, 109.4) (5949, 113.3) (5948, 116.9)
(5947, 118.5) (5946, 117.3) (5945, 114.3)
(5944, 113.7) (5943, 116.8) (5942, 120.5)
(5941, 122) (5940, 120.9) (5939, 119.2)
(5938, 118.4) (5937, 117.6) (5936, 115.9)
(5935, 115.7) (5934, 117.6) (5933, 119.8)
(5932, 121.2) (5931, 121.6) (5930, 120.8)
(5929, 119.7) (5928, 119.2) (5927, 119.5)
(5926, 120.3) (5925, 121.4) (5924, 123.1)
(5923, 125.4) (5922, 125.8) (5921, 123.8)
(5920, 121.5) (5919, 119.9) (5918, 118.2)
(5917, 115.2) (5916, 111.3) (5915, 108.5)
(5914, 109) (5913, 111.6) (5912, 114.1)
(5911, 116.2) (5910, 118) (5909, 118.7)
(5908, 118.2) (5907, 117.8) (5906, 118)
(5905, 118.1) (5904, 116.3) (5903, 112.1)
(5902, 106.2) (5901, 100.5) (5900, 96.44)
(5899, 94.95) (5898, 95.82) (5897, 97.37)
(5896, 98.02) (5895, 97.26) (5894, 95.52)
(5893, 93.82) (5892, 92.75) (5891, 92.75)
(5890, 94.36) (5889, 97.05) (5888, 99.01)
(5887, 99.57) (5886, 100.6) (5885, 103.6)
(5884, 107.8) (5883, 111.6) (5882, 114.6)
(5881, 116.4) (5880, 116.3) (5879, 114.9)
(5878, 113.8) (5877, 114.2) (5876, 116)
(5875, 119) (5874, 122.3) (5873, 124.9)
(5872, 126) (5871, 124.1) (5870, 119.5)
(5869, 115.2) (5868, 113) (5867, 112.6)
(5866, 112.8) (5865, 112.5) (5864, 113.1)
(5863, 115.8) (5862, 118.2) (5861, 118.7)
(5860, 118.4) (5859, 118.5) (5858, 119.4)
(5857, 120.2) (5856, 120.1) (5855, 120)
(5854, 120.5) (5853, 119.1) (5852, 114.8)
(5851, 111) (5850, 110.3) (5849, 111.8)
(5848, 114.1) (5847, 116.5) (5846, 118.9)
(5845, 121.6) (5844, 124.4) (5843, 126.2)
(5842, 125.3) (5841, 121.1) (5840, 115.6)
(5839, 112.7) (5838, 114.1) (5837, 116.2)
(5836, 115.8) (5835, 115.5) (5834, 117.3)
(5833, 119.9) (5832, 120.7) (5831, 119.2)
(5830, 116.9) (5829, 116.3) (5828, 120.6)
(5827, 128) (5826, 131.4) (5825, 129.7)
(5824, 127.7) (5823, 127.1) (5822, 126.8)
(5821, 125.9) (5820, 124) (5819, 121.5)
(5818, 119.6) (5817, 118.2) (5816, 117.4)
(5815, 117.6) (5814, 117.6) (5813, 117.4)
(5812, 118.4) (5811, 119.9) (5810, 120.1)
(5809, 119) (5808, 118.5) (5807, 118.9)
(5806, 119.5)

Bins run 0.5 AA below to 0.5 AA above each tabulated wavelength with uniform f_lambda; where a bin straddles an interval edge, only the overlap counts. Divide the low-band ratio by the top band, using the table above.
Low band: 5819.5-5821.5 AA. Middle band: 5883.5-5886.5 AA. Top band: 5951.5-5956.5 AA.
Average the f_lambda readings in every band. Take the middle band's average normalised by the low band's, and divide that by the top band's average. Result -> 0.0071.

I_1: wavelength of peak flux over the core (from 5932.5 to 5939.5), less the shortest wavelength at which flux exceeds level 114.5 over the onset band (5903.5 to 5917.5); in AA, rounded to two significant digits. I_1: 29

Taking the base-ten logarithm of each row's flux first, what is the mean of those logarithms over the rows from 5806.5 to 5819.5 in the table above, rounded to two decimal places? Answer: 2.07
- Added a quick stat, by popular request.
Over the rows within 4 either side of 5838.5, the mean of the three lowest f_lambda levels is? 114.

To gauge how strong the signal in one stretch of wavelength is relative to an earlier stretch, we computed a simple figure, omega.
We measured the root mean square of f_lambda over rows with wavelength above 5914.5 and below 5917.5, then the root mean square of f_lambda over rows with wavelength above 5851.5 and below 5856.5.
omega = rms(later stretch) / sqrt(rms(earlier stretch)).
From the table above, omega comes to 10.24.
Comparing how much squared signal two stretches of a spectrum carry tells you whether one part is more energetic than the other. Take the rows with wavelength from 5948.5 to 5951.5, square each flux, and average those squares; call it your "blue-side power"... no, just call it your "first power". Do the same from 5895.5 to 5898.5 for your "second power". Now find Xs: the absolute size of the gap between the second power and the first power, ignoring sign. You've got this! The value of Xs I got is 2776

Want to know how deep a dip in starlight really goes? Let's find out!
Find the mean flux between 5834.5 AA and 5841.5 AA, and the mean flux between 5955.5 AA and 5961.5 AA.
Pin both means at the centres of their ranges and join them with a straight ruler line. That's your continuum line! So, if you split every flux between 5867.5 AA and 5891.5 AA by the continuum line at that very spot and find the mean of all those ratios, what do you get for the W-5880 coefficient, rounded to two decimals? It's 0.97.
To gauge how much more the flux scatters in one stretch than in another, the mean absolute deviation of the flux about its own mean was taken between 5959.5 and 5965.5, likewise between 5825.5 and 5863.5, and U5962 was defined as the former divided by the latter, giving 0.10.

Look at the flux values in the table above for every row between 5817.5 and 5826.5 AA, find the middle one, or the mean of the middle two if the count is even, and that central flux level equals 127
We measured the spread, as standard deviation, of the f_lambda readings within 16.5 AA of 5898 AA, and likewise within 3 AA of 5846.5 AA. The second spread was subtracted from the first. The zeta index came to 5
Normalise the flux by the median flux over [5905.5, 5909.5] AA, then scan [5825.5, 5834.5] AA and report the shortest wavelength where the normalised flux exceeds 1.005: 5826 AA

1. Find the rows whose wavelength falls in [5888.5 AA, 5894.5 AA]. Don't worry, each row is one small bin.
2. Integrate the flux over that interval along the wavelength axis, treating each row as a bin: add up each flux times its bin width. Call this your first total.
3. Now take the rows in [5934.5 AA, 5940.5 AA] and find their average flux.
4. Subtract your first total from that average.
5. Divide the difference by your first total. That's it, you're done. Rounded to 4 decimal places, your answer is -0.7917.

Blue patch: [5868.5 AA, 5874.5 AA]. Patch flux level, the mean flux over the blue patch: 122.0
